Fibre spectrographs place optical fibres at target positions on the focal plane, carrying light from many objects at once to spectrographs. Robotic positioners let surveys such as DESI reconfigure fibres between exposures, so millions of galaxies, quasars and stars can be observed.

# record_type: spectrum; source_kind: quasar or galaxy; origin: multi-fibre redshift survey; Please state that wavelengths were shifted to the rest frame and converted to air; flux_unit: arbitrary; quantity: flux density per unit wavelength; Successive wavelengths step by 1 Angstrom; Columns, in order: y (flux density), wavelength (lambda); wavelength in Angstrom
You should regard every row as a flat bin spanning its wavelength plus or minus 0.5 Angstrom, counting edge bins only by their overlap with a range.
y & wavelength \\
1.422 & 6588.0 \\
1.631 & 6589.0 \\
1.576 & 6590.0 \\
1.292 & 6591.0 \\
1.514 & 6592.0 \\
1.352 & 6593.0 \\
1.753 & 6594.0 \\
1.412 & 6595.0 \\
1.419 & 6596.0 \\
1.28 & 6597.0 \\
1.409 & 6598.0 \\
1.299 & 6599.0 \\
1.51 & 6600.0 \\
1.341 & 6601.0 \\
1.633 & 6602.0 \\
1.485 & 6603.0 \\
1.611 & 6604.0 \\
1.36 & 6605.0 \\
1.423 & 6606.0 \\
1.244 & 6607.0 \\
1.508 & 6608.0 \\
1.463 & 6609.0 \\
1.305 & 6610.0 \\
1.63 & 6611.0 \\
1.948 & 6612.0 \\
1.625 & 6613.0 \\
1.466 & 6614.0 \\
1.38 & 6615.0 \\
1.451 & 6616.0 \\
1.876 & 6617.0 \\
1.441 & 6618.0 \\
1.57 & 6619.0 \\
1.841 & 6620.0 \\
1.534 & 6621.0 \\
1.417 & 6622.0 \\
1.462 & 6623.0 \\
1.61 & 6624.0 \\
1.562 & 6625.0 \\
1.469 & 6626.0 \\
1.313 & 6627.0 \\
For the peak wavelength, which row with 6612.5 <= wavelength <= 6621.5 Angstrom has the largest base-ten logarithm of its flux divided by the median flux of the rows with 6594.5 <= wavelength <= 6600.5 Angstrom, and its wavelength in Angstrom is 6617.0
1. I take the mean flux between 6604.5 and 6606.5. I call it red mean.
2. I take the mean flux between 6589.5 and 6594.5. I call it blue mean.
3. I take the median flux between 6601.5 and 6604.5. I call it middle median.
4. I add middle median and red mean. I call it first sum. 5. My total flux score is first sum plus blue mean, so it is 4.50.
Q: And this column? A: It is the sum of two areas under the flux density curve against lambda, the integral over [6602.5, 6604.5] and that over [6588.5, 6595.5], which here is 14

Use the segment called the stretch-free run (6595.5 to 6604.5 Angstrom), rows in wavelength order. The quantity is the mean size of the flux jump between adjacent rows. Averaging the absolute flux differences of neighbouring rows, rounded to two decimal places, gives 0.17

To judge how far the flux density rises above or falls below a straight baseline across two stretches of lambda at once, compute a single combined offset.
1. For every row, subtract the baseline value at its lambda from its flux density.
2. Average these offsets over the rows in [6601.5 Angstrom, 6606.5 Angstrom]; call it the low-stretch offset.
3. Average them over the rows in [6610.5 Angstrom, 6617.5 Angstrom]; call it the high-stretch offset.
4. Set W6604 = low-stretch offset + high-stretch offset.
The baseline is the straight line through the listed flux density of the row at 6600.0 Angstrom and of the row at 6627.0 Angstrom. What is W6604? 0.24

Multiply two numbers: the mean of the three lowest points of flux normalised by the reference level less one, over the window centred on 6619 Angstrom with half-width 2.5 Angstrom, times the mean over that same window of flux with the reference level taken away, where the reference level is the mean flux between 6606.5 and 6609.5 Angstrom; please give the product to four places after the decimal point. 0.0194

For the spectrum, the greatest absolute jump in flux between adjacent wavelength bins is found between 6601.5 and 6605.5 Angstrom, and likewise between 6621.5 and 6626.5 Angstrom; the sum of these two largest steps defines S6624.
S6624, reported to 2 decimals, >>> 0.40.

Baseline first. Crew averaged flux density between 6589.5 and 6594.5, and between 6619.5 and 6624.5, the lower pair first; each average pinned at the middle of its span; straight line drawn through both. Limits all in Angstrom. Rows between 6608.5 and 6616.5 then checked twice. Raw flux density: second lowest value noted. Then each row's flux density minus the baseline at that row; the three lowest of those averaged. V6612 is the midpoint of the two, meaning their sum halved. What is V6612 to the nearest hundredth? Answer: 0.60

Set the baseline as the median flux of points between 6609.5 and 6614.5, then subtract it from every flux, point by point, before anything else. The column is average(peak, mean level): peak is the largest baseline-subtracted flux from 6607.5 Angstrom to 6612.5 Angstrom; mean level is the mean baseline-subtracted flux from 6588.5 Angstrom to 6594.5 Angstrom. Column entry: 0.11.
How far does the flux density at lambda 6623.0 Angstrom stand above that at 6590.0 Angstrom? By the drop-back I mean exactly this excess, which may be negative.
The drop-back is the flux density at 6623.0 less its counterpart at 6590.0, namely -0.11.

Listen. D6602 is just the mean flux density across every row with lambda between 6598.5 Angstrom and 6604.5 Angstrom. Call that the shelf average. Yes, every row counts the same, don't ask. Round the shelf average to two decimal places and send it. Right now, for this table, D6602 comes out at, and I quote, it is 1.48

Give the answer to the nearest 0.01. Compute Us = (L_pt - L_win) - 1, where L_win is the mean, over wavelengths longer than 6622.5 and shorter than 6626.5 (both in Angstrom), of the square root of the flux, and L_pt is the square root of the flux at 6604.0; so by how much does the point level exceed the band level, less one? -0.97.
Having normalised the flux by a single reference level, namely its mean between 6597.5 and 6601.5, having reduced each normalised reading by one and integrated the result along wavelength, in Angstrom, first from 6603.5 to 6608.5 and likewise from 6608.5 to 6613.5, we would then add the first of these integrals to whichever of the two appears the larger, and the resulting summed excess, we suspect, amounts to 0.88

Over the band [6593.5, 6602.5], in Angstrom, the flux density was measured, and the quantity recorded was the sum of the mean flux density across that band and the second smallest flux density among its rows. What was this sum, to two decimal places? 2.75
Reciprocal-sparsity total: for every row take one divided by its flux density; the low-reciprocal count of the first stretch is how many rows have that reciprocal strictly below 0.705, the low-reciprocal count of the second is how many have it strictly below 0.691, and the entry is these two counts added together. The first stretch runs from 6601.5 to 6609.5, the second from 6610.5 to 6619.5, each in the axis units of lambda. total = 13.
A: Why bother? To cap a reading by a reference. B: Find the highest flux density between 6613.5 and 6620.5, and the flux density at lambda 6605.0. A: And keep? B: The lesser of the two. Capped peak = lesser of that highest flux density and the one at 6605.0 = 1.36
